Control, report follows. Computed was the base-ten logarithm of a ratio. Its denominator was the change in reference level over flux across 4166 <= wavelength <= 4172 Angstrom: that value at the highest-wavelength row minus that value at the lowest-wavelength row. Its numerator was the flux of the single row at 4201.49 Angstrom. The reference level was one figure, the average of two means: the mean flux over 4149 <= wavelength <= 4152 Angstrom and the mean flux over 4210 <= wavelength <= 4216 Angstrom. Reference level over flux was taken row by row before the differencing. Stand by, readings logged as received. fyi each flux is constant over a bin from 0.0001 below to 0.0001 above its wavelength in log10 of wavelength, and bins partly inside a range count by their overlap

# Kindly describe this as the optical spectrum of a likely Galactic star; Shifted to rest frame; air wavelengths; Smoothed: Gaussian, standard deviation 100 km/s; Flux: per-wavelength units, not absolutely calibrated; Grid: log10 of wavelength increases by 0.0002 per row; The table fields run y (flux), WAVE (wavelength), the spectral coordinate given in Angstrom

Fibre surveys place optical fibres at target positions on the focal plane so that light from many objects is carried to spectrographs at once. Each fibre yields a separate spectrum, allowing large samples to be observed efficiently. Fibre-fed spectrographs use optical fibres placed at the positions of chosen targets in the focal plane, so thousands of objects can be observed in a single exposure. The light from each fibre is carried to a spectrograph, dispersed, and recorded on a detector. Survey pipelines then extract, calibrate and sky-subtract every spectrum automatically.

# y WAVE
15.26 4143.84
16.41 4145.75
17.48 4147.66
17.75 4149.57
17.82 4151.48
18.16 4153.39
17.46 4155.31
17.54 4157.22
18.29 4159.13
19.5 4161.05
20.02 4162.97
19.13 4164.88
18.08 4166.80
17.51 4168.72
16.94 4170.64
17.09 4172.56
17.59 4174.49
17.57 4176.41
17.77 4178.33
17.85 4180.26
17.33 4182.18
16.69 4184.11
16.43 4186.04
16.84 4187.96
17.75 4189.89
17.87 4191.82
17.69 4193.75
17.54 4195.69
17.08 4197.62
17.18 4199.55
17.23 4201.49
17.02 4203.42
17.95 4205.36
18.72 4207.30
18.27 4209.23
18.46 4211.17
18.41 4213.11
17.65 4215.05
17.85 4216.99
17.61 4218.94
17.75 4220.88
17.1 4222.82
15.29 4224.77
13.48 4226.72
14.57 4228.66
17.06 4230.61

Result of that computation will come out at 2.41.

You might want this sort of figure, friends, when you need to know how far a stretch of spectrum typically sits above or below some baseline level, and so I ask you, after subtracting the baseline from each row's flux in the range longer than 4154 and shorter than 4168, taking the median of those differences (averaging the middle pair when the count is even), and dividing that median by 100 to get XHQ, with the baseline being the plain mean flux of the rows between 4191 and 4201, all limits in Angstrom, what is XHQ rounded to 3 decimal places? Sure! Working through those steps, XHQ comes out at 0.008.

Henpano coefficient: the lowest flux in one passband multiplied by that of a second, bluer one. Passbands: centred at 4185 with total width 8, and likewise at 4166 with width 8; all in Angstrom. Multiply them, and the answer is 288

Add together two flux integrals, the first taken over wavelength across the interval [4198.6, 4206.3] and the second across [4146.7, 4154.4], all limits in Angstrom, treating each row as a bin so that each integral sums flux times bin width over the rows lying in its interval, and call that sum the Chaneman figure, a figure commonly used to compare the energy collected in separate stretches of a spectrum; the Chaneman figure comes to 270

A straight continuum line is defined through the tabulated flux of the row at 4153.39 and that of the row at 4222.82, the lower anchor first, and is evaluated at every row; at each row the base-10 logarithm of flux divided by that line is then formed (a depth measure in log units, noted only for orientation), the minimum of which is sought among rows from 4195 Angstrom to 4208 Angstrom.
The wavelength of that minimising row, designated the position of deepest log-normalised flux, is 4197.62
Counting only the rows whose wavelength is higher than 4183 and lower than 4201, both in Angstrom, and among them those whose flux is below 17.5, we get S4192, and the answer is 5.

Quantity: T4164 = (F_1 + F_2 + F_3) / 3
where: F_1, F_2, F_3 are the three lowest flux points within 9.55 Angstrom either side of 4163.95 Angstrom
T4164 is 17.2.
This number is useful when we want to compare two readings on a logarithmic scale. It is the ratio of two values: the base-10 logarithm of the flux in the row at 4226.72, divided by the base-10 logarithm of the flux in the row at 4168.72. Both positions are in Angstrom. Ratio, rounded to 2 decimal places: 0.91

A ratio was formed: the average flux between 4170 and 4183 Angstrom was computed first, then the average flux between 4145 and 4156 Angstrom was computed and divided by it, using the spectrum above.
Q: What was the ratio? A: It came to 1.00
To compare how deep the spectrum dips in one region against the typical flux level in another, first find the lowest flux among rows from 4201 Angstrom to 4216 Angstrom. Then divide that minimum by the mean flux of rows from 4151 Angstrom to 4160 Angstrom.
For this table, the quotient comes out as 0.953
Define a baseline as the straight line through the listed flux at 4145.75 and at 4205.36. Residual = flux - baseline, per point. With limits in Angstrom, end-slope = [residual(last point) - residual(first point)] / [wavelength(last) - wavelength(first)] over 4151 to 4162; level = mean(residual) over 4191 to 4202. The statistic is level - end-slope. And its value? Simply -0.44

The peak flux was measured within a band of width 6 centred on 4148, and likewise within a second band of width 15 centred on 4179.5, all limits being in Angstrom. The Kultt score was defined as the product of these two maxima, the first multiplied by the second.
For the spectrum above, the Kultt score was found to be 317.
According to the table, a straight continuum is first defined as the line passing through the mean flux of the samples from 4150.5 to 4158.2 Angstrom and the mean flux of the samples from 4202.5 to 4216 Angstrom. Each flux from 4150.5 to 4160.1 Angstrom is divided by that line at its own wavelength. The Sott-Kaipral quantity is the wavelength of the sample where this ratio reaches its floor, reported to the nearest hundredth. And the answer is 4155.31 Angstrom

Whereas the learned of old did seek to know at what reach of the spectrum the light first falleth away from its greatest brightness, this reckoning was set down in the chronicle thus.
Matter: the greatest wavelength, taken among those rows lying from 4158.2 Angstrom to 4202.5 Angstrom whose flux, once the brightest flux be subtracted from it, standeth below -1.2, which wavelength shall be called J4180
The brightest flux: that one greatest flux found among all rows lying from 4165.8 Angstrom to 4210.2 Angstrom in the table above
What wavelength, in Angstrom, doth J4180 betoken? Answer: 4201.49 Angstrom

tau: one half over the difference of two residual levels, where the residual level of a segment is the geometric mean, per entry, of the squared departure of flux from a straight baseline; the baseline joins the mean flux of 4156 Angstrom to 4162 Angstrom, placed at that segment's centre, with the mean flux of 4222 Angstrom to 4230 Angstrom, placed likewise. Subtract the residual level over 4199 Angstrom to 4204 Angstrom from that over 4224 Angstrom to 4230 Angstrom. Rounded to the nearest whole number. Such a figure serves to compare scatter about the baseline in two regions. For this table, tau -1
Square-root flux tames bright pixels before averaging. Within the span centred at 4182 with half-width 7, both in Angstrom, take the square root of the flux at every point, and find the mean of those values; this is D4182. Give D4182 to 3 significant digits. 4.15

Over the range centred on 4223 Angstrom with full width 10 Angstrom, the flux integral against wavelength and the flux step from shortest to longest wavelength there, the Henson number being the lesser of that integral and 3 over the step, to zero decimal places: -1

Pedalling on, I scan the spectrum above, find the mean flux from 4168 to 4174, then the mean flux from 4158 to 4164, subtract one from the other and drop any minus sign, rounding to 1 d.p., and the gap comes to 2.1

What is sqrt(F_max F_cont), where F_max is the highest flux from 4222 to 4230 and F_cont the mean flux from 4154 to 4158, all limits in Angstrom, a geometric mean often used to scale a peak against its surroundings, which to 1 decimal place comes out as 17.3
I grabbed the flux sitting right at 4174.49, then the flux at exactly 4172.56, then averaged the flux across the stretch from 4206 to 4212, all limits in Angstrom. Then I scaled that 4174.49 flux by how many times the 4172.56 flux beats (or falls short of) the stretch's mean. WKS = 16.3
